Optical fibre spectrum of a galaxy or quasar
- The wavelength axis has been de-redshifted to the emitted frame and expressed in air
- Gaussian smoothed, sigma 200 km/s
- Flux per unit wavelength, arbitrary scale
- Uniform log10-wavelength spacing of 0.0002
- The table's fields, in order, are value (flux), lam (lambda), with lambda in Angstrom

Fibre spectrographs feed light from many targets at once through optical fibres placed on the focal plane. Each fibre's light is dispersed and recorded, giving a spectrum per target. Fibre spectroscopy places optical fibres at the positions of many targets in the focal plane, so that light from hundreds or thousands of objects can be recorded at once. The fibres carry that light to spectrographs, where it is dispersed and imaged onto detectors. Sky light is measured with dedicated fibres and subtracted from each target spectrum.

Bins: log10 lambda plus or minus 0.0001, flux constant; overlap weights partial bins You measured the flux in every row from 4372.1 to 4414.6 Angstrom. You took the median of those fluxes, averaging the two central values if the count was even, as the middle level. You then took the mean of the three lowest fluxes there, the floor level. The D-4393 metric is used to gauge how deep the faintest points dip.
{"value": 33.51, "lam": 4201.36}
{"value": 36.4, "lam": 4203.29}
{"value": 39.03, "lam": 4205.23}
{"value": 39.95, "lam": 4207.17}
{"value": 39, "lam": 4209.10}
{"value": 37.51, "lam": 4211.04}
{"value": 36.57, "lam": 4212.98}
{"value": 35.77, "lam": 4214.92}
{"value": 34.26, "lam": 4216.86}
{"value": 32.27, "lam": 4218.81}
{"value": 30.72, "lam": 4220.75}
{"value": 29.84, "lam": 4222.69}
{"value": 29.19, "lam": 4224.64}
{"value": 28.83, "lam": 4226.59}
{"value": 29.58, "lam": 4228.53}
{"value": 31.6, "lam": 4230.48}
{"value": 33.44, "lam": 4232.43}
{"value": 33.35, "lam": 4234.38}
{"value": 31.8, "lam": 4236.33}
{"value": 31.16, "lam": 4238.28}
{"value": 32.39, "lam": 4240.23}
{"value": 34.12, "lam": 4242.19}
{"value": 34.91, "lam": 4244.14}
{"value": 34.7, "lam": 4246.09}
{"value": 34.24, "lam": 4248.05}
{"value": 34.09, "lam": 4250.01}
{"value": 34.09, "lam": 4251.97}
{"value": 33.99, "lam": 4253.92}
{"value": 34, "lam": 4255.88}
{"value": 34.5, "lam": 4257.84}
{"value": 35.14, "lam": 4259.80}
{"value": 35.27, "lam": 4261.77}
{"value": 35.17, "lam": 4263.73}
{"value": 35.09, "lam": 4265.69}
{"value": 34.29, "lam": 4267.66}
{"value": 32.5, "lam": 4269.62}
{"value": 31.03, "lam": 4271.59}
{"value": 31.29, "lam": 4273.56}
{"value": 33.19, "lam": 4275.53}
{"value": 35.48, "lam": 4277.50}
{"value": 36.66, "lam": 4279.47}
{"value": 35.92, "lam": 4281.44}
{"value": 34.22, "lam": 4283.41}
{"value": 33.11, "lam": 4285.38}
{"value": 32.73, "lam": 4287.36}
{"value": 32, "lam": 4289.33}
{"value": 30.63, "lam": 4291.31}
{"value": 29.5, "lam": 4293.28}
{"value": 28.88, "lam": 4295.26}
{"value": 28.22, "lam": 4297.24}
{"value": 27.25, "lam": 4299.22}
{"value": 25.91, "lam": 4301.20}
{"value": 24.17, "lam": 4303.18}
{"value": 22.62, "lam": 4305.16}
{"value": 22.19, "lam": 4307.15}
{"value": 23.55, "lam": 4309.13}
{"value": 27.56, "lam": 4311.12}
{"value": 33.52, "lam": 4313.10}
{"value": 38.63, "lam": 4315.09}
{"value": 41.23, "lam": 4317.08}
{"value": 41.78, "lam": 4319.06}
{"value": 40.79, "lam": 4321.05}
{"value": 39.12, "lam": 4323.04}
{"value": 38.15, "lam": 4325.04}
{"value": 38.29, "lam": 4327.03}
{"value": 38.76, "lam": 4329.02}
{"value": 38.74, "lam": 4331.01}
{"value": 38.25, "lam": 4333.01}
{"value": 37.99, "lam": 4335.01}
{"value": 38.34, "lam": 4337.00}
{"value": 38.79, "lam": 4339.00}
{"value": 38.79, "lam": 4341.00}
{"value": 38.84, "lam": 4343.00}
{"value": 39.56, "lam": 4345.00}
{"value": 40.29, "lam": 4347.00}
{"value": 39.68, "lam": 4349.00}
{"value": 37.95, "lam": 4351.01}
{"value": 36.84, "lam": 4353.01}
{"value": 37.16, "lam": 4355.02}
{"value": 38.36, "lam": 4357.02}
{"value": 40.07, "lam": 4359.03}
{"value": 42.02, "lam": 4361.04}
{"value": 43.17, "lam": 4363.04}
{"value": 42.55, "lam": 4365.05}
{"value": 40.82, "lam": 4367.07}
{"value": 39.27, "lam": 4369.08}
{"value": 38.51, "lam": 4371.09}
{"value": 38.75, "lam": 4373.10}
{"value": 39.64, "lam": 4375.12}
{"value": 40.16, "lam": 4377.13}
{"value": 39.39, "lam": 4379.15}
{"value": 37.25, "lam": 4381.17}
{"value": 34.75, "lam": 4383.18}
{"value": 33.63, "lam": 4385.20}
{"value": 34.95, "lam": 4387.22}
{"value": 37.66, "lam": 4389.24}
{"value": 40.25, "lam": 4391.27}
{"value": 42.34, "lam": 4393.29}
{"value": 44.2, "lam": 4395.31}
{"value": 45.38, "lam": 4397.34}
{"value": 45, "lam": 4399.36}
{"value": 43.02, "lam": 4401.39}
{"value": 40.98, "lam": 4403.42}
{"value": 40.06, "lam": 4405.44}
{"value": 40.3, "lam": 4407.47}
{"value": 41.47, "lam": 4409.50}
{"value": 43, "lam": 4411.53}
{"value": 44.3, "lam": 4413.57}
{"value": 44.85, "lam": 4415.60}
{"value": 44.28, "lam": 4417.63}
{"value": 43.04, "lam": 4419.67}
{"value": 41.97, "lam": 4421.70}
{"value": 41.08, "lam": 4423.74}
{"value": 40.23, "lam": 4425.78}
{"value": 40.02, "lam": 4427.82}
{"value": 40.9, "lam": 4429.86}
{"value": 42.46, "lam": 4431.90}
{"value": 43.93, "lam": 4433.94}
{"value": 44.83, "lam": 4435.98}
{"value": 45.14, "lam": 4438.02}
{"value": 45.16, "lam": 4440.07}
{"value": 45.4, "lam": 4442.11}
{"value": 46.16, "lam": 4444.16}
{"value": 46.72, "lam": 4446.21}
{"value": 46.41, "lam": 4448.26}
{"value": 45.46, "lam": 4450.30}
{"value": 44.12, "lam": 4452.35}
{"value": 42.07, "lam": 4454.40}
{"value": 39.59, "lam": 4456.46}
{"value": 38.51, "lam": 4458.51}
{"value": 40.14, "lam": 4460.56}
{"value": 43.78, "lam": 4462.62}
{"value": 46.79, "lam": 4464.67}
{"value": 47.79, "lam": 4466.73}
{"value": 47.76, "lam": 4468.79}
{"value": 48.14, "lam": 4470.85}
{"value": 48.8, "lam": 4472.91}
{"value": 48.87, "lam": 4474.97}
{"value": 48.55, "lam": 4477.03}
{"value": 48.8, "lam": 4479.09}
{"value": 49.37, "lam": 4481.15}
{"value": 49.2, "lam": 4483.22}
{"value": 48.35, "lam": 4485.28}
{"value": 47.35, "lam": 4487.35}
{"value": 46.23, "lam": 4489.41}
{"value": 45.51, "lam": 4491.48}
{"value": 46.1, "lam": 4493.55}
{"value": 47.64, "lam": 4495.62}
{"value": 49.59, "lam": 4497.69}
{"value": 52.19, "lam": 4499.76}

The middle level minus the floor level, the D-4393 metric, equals 5.8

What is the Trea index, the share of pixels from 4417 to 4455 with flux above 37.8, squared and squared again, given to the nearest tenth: 1.0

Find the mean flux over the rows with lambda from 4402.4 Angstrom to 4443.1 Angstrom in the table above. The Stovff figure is 43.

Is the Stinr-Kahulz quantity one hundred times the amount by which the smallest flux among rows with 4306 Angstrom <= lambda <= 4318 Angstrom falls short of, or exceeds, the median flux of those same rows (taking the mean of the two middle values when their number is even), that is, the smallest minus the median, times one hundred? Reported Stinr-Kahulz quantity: -835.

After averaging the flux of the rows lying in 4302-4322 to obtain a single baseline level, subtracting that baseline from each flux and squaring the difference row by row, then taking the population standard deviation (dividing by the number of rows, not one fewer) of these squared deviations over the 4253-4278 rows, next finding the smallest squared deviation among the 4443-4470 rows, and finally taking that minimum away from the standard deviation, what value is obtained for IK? -43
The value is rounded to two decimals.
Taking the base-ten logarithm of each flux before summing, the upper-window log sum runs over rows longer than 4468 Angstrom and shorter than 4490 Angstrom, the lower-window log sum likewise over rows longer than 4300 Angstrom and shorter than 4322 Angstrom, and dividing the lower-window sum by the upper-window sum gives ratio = 0.88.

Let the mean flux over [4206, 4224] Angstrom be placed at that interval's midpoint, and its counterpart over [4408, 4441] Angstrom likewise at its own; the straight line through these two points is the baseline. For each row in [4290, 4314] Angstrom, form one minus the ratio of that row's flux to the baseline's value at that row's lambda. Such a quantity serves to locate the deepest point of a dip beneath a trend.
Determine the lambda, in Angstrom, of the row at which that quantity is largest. 4307.15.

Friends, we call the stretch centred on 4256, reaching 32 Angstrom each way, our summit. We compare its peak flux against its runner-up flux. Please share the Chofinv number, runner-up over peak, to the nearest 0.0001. 0.9798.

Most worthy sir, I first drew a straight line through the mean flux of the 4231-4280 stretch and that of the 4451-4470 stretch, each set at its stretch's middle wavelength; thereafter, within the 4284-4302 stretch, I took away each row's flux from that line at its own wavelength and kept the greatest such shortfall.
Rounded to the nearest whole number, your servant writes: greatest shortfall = 10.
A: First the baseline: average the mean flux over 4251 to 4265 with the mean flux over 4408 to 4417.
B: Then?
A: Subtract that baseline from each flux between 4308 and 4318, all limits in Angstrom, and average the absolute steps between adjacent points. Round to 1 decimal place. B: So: 4.4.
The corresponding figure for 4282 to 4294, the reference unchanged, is 0.9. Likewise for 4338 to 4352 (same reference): 0.6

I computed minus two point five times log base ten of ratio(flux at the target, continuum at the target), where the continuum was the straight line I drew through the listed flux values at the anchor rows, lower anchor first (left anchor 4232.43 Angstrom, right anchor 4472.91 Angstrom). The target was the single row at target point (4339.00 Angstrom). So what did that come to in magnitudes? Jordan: 0.04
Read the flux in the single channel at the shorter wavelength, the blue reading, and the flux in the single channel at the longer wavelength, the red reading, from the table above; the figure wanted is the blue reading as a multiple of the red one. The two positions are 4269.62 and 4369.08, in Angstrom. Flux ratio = 0.83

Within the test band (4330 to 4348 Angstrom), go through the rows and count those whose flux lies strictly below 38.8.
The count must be 6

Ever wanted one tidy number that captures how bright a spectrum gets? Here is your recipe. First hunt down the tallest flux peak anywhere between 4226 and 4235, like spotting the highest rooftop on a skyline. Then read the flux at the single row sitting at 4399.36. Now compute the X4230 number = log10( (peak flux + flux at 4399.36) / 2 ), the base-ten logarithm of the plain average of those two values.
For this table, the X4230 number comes 1.59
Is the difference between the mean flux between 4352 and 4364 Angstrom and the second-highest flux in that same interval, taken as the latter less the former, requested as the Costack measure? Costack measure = 2.4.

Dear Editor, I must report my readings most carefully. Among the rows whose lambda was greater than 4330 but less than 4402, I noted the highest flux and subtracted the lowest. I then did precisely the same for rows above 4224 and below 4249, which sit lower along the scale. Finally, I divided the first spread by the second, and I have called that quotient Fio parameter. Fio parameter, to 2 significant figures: 1.9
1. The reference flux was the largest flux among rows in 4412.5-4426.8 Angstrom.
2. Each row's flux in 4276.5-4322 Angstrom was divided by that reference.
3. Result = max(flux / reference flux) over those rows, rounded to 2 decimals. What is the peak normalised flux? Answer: 0.93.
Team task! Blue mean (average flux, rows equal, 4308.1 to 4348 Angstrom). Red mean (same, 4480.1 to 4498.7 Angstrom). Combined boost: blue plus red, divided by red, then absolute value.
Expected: 1.79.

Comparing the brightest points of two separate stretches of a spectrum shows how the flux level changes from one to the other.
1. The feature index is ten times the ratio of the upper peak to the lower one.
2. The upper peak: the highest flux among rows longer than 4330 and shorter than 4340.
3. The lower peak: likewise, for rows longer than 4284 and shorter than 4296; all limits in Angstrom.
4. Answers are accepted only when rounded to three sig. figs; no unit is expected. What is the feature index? 11.7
